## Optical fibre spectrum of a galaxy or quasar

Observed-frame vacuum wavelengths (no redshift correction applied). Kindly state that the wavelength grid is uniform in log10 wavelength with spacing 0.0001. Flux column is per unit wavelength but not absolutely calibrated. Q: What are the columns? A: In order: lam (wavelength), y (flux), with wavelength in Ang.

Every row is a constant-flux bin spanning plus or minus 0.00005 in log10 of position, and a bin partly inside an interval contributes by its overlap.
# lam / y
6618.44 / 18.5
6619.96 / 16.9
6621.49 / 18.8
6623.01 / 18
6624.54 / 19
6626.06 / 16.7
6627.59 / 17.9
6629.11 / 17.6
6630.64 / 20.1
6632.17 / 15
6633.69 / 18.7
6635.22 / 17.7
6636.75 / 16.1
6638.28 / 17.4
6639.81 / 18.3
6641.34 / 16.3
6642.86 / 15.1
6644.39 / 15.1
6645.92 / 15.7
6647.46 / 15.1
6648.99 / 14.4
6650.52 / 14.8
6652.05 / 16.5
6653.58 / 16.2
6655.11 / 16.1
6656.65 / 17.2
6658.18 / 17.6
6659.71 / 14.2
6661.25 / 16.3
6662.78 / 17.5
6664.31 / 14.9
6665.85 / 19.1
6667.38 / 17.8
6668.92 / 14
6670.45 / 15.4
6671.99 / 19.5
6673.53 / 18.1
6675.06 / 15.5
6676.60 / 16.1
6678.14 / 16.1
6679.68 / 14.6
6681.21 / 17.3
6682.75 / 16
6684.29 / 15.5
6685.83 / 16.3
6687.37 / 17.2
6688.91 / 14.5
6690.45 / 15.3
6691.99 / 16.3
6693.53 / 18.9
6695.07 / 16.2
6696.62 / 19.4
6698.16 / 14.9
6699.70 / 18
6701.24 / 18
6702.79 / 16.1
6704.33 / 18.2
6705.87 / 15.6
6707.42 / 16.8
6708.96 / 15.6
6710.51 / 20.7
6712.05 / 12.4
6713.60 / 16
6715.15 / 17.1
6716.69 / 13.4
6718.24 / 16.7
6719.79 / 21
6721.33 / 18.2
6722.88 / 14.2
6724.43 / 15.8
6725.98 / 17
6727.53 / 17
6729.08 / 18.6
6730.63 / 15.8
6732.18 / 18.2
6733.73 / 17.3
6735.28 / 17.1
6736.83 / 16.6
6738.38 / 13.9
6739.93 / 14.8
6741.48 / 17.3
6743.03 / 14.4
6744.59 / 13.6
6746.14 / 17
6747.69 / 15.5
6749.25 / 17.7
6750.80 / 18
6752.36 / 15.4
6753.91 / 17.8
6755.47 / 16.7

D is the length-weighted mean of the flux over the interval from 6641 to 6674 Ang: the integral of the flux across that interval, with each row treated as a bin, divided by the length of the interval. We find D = 16.2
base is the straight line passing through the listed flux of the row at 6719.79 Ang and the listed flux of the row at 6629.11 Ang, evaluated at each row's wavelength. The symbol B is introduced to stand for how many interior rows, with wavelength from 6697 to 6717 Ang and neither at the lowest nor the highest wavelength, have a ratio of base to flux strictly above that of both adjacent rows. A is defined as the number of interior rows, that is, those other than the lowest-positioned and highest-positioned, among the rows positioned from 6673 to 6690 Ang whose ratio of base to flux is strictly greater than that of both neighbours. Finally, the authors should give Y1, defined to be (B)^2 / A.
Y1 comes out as 5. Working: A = 3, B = 4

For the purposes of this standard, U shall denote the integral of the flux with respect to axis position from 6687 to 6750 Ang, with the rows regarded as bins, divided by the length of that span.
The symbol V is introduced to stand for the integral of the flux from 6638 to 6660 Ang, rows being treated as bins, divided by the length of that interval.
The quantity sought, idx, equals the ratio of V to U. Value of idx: 0.97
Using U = 16.5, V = 16.0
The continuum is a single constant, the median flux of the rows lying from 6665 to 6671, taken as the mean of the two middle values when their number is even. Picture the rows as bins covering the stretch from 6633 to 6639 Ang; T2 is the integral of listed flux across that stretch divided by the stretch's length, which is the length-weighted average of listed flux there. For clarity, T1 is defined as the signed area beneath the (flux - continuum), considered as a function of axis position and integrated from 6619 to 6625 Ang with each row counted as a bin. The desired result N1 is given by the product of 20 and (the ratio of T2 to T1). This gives 38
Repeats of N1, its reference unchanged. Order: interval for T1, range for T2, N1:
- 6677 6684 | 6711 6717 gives -69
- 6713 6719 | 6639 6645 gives -67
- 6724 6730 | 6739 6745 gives 93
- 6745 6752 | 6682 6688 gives 271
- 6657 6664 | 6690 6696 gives -192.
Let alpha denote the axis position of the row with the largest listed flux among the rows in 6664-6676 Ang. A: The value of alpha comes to 6671.99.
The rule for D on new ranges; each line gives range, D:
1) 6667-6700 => 16.5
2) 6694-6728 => 16.8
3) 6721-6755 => 16.4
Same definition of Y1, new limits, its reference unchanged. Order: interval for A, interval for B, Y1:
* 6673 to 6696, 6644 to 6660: 1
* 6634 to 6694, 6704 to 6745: 6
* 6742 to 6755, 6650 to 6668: 3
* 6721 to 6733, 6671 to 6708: 21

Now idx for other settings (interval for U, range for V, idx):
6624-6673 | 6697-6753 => 0.99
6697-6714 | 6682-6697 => 0.99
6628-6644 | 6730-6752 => 0.94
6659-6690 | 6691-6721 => 1.04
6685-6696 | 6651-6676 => 1.01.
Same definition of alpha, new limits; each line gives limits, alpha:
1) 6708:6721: 6719.79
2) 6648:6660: 6658.18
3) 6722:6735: 6729.08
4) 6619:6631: 6630.64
